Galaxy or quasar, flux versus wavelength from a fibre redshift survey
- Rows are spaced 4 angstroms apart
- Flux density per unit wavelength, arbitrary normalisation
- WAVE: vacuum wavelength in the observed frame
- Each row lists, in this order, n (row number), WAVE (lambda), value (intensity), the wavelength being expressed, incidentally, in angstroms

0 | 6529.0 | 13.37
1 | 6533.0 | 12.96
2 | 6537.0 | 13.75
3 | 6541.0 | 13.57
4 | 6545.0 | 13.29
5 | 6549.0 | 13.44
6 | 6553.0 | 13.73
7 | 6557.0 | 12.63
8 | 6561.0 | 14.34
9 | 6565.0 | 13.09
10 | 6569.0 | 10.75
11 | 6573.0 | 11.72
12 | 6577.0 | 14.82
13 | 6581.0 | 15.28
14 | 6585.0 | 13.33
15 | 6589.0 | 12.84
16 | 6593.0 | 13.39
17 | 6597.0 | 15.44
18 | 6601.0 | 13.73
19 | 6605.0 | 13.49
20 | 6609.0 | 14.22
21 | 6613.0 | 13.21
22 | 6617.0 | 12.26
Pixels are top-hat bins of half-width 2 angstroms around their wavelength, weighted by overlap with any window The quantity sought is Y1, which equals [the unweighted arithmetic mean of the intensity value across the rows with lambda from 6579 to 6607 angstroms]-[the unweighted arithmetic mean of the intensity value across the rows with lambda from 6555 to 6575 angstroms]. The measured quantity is 1.4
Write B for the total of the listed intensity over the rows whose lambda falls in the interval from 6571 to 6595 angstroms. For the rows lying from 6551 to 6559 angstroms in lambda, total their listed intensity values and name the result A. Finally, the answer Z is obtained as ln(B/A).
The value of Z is 1.1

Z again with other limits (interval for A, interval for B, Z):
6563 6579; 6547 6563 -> 0.1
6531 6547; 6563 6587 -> 0.4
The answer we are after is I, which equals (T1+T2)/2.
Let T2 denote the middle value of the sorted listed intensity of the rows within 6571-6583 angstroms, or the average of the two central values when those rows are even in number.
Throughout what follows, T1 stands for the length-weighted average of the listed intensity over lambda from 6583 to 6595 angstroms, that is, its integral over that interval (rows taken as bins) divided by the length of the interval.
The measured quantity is 14.00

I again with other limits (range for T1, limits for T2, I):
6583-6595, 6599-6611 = 13.46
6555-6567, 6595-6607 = 13.54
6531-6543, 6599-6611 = 13.58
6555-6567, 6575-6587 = 14.09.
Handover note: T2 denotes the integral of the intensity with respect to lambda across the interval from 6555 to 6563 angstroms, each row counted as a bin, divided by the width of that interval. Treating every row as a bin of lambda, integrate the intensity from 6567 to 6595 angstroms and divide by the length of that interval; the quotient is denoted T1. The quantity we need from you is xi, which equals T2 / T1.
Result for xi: 1.02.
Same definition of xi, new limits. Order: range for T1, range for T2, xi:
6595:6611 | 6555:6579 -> 0.91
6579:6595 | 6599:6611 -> 1.01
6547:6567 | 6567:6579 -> 0.92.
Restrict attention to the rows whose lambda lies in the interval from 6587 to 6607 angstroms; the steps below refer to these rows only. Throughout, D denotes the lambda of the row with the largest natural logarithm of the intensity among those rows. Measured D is 6597.0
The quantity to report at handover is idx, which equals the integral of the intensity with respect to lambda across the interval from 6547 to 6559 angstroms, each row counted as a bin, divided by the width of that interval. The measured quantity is 13.3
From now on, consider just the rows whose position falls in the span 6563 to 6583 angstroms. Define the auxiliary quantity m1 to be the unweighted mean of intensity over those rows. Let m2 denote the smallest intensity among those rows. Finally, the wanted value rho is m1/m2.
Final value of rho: 1.222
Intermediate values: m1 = 13.1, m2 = 10.75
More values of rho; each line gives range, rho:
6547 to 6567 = 1.065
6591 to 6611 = 1.050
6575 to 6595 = 1.085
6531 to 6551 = 1.034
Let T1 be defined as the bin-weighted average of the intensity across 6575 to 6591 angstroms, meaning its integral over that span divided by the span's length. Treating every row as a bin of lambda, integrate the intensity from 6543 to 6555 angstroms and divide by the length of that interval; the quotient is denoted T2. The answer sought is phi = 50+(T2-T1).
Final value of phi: 49.4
